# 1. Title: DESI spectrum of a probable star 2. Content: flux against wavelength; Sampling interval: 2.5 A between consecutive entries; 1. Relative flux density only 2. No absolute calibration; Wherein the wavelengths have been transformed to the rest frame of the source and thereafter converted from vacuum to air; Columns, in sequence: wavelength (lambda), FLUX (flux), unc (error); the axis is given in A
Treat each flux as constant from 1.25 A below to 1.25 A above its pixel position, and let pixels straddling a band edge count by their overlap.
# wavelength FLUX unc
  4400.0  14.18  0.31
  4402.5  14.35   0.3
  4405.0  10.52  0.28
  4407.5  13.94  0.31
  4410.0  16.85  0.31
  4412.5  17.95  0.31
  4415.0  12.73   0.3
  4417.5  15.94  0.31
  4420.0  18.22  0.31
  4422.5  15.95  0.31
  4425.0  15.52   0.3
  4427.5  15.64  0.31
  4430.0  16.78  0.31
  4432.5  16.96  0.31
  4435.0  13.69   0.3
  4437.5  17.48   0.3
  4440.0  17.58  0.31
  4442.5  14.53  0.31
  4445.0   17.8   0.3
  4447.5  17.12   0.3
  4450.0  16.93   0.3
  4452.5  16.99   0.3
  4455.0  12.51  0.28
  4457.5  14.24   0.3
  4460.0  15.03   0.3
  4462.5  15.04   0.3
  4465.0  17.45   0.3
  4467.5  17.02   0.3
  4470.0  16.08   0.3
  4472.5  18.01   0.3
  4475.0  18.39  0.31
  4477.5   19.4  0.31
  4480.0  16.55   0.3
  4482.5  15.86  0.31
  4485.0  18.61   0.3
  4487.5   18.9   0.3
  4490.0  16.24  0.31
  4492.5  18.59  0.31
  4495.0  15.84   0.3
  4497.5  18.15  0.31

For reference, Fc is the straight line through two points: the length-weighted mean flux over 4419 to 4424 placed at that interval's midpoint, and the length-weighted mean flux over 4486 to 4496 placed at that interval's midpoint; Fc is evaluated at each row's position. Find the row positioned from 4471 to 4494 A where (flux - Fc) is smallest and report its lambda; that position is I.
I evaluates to 4482.5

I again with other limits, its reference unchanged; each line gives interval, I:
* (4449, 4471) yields 4455.0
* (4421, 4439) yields 4435.0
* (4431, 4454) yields 4435.0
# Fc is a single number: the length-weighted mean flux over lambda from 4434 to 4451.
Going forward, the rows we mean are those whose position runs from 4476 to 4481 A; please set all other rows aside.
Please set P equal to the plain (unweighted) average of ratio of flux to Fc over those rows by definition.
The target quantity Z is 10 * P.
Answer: 10.9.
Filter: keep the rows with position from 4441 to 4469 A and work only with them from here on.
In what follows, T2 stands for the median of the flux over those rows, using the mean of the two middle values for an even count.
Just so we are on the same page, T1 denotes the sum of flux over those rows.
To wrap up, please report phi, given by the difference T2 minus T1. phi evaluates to -158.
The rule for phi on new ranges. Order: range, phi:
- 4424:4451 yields -163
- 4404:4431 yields -154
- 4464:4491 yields -175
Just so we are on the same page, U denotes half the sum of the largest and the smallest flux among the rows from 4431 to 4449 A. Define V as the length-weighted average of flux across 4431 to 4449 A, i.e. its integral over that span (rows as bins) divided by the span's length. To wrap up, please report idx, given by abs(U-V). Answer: 0.72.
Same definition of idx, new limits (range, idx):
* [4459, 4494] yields 0.02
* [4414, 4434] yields 0.50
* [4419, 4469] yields 0.75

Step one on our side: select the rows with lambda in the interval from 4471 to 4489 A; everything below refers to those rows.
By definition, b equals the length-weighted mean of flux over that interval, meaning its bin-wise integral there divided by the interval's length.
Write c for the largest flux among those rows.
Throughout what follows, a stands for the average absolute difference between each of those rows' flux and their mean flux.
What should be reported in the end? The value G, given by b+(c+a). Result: 38.3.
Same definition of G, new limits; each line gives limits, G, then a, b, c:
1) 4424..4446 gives 35.2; 1.22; 16.2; 17.8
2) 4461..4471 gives 34.7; 0.84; 16.4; 17.45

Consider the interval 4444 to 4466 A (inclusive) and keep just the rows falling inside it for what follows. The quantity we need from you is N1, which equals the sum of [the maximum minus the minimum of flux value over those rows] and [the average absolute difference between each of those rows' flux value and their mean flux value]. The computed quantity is 6.8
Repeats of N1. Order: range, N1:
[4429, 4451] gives 5.2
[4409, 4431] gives 6.6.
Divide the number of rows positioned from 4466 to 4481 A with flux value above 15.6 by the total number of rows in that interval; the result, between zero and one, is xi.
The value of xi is 1.0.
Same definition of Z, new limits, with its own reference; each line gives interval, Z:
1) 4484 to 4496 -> 10.7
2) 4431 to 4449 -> 10.0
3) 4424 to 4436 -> 9.5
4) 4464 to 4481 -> 10.7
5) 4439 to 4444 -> 9.7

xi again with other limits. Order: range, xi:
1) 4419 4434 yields 0.8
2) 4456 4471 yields 0.5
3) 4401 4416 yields 0.3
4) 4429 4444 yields 0.7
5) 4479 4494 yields 1.0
